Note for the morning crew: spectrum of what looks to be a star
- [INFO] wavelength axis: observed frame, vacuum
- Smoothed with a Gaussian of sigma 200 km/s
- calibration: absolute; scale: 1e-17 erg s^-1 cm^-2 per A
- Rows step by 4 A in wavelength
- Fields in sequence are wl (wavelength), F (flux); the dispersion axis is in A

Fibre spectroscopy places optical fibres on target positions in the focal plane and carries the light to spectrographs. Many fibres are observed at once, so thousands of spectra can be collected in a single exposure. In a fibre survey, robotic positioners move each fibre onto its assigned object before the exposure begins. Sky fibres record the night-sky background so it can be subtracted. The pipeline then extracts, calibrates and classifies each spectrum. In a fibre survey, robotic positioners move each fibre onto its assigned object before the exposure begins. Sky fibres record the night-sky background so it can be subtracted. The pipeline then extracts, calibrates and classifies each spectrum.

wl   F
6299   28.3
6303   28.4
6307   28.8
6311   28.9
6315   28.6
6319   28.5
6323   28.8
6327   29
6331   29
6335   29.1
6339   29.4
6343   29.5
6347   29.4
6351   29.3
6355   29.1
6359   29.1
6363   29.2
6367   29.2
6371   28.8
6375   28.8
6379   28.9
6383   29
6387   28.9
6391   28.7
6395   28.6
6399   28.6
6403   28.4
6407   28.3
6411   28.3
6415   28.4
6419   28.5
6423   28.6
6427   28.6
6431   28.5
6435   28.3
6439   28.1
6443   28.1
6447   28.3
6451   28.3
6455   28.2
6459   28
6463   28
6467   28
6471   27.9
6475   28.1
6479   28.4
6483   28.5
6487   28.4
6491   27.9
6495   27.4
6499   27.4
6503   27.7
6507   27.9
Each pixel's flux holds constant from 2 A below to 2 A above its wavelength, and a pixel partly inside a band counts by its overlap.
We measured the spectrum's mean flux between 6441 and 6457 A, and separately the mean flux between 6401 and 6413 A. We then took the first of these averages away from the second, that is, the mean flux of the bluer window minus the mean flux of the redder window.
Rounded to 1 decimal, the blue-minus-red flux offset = 0.1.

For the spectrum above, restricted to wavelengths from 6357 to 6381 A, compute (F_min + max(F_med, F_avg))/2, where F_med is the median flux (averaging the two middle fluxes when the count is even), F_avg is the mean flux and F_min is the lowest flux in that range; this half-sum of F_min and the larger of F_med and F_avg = 28.9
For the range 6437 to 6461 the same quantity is 28.1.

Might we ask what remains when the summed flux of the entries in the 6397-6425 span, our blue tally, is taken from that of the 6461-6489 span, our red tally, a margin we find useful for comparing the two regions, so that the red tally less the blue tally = -1.8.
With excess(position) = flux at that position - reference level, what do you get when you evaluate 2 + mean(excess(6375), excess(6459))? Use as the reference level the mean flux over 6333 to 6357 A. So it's 1.10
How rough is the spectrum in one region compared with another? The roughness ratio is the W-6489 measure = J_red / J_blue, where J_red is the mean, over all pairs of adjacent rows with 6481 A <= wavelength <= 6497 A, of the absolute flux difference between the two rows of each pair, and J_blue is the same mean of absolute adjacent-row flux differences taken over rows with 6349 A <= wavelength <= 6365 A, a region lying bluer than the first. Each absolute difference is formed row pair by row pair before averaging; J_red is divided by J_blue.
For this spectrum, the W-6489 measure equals 3.7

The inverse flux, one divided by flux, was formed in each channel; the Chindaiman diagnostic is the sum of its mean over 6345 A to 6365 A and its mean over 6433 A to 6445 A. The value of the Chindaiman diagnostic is 0.0697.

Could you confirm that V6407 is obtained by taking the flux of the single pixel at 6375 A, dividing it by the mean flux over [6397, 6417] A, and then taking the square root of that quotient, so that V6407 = 1.01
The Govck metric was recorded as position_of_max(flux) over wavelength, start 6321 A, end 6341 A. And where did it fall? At 6339 A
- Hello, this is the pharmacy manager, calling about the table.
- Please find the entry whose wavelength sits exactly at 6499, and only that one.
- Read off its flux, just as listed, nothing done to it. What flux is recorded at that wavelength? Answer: 27.4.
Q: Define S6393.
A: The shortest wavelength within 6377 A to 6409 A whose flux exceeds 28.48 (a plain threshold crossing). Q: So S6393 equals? 6379 A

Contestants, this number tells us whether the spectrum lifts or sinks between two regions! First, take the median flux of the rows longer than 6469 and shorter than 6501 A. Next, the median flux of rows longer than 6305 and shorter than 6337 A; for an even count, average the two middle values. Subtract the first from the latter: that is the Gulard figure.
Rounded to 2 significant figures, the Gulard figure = 0.85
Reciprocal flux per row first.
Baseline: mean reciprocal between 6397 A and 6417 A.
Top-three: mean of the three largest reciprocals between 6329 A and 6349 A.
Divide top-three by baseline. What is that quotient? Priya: 0.974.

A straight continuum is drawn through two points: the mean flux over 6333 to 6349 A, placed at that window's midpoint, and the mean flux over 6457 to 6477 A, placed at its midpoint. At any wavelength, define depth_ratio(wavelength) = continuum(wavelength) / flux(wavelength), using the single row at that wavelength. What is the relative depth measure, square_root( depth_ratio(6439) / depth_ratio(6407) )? 1.00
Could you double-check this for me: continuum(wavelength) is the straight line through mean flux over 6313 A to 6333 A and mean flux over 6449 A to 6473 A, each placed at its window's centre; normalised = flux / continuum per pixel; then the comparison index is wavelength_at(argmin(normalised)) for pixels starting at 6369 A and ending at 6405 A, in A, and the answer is 6403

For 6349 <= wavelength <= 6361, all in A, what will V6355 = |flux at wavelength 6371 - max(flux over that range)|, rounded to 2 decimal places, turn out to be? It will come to 0.50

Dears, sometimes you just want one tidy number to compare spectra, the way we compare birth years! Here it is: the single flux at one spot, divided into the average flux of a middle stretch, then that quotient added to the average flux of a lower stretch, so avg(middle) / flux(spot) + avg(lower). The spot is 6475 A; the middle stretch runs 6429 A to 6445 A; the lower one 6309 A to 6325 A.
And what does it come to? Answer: 29.7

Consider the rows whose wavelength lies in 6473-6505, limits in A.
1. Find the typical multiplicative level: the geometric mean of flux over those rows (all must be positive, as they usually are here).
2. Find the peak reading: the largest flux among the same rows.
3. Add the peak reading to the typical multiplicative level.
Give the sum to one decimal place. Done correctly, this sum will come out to 56.5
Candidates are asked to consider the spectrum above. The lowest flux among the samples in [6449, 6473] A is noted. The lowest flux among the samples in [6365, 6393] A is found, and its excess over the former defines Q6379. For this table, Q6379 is 0.80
